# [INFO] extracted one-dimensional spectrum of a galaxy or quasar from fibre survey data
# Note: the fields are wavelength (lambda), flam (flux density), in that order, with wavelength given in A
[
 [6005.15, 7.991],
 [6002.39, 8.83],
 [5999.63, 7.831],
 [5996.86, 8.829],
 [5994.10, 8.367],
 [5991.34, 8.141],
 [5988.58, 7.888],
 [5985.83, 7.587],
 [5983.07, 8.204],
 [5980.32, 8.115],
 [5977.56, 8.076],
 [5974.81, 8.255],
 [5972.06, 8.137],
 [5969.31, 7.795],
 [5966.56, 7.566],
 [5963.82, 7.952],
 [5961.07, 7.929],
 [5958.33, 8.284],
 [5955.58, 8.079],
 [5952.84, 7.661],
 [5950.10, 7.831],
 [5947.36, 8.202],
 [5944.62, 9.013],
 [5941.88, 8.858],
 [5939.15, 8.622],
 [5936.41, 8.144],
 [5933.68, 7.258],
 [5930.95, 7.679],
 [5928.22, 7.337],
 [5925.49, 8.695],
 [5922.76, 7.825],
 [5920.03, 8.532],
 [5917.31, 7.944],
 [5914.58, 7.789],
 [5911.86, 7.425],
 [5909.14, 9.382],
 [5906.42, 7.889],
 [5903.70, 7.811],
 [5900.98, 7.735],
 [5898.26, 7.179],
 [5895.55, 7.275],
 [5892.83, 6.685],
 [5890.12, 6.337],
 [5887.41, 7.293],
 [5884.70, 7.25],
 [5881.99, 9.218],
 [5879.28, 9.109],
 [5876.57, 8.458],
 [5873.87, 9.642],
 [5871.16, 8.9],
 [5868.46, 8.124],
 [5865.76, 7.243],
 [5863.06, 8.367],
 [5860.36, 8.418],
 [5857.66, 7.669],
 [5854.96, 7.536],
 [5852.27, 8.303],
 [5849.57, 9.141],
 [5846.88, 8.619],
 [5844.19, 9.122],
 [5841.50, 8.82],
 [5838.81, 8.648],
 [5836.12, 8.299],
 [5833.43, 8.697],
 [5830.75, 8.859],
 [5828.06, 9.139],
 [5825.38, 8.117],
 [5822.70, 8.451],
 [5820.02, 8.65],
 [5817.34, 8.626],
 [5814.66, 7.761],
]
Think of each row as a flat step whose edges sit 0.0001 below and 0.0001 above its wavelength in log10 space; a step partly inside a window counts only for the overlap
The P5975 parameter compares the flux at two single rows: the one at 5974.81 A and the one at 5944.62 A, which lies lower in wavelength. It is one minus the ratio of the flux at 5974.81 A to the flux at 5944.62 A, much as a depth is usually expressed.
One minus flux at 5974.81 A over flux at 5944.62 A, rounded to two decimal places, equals 0.08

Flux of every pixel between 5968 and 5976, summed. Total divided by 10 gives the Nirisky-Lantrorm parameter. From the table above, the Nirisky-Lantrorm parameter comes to 2.42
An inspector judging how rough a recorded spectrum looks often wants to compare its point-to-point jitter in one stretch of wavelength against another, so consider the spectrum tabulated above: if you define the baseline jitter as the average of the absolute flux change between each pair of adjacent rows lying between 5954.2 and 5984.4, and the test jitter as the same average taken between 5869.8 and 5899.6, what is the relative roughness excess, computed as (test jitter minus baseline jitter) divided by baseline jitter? 2.4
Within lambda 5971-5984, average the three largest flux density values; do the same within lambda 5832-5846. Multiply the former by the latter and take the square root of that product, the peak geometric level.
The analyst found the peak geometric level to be 8.5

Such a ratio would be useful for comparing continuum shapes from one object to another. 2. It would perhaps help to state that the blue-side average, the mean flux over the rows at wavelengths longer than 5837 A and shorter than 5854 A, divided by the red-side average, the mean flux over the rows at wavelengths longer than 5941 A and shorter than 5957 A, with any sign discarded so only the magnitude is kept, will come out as 1.06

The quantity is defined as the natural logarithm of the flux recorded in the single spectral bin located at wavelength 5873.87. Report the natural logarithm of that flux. 2.27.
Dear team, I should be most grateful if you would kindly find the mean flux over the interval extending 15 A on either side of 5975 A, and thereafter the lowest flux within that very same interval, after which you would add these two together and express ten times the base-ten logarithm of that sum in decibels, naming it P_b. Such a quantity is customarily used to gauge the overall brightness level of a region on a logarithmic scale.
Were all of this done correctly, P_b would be 11.9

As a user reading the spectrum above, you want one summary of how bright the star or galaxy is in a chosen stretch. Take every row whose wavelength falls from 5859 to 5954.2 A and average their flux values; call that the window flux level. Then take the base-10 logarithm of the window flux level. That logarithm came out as 0.905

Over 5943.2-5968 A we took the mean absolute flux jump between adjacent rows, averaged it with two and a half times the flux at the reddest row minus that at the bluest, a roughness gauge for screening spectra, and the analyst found -1.6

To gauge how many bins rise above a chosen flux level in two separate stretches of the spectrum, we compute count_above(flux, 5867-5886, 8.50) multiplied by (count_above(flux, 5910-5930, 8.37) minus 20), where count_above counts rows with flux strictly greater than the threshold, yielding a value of -72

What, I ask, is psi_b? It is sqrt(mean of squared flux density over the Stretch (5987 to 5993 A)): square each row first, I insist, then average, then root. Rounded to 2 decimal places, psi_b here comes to 8.02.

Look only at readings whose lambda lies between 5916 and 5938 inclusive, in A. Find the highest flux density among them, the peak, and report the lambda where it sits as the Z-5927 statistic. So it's 5925.49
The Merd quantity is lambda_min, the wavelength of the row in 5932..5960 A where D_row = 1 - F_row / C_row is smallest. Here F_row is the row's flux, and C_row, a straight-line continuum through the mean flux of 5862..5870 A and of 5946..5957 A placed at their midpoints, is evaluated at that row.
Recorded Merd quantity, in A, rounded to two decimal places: 5944.62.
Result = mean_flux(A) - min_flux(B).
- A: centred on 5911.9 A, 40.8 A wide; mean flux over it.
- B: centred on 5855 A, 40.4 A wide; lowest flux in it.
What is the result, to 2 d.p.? 0.57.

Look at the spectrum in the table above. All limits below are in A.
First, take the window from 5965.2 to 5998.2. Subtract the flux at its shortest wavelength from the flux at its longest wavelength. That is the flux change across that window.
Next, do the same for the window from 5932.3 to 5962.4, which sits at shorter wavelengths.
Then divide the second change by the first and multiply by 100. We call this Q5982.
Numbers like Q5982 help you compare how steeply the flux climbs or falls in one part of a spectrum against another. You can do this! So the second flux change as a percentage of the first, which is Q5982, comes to 53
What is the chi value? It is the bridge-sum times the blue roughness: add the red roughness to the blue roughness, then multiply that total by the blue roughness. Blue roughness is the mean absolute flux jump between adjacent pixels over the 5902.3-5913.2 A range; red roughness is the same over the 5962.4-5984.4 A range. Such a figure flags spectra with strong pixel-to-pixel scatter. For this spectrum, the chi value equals 1.62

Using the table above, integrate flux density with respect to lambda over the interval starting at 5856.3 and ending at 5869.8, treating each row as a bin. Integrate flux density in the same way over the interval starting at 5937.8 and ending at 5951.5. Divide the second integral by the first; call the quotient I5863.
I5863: 1.08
